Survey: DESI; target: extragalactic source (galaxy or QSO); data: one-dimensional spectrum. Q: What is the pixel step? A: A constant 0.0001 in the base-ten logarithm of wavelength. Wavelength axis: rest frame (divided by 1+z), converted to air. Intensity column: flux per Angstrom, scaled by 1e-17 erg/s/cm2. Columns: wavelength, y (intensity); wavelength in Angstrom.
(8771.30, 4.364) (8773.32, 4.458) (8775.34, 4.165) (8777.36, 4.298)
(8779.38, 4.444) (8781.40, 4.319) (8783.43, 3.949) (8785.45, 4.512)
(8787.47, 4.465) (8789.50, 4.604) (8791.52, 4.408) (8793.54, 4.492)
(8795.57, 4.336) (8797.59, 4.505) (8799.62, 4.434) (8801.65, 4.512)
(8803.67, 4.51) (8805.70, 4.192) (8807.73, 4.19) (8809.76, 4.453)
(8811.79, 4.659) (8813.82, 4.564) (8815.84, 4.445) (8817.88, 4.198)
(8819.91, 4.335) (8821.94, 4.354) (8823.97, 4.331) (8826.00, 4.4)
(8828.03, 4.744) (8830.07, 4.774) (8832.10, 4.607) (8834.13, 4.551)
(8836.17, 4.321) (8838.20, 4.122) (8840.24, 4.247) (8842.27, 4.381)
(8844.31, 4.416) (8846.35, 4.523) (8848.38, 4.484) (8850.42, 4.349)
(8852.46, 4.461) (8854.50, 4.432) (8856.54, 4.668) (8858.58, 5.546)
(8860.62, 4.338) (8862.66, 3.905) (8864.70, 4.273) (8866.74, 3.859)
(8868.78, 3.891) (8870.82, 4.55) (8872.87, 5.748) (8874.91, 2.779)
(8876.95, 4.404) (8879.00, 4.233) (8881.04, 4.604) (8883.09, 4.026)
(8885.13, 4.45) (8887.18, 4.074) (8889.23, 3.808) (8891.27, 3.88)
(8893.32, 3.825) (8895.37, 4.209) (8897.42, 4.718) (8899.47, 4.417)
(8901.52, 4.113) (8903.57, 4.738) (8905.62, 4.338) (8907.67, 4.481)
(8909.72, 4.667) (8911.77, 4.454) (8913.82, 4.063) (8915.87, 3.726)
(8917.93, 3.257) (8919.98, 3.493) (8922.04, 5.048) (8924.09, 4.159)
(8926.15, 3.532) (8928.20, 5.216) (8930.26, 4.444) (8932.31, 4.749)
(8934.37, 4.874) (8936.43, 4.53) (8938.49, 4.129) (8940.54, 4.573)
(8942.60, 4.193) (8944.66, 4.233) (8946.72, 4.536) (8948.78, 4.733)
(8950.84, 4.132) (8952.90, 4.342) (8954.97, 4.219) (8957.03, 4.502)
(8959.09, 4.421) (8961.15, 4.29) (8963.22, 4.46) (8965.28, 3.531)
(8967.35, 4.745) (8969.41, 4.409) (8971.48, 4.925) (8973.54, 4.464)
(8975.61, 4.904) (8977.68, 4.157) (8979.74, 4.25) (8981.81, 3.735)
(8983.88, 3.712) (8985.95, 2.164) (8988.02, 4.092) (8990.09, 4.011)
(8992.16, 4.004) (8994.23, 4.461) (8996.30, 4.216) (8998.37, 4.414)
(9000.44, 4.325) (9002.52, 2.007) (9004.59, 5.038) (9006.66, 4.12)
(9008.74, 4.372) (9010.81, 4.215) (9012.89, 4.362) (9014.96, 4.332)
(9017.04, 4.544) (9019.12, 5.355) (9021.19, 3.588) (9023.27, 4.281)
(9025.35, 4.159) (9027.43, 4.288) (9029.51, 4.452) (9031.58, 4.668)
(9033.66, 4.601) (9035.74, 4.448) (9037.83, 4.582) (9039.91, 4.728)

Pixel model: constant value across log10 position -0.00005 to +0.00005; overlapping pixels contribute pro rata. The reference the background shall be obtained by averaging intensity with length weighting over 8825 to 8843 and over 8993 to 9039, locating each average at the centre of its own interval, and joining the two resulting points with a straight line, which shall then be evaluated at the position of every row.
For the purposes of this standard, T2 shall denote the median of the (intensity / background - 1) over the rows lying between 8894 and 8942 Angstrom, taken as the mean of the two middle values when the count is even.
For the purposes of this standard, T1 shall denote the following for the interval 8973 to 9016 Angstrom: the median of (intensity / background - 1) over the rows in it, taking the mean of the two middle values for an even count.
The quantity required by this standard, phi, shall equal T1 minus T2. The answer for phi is -0.036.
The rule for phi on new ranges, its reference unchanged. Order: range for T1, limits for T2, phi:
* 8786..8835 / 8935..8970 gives -0.021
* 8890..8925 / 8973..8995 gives 0.010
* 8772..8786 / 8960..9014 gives -0.024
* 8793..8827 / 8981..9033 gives -0.007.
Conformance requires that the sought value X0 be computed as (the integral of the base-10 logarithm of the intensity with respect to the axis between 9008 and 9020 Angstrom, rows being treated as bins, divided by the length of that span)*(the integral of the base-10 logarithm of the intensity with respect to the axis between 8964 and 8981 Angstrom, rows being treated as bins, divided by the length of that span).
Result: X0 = 0.420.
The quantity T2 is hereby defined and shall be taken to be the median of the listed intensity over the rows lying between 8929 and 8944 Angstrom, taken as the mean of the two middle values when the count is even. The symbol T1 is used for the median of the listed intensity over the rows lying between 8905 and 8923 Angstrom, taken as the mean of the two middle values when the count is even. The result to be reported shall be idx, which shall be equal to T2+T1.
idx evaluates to 8.87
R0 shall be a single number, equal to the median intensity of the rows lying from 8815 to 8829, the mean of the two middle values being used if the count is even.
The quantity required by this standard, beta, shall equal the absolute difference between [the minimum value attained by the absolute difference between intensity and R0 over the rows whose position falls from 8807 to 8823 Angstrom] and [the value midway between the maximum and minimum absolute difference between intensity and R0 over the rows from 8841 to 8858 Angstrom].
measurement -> 0.16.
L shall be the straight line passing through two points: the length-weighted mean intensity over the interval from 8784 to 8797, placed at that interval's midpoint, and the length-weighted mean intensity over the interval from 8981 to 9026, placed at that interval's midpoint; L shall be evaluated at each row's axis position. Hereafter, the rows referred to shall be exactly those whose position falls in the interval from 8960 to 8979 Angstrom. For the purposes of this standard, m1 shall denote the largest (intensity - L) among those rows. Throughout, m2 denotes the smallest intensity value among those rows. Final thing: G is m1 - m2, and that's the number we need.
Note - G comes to -2.7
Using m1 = 0.8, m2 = 3.531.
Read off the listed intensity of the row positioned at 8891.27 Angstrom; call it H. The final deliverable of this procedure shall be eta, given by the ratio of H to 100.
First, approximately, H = 3.88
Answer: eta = 0.0388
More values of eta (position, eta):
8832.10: 0.0461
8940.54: 0.0457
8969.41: 0.0441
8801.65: 0.0451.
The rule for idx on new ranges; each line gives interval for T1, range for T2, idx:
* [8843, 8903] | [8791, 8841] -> 8.78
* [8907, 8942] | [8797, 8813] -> 8.93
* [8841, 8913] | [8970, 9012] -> 8.62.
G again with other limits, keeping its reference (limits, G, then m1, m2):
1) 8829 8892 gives -1.3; 1.4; 2.779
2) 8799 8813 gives -3.9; 0.2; 4.19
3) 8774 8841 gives -3.6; 0.4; 3.949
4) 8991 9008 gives -1.0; 1.0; 2.007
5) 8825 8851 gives -3.7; 0.4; 4.122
